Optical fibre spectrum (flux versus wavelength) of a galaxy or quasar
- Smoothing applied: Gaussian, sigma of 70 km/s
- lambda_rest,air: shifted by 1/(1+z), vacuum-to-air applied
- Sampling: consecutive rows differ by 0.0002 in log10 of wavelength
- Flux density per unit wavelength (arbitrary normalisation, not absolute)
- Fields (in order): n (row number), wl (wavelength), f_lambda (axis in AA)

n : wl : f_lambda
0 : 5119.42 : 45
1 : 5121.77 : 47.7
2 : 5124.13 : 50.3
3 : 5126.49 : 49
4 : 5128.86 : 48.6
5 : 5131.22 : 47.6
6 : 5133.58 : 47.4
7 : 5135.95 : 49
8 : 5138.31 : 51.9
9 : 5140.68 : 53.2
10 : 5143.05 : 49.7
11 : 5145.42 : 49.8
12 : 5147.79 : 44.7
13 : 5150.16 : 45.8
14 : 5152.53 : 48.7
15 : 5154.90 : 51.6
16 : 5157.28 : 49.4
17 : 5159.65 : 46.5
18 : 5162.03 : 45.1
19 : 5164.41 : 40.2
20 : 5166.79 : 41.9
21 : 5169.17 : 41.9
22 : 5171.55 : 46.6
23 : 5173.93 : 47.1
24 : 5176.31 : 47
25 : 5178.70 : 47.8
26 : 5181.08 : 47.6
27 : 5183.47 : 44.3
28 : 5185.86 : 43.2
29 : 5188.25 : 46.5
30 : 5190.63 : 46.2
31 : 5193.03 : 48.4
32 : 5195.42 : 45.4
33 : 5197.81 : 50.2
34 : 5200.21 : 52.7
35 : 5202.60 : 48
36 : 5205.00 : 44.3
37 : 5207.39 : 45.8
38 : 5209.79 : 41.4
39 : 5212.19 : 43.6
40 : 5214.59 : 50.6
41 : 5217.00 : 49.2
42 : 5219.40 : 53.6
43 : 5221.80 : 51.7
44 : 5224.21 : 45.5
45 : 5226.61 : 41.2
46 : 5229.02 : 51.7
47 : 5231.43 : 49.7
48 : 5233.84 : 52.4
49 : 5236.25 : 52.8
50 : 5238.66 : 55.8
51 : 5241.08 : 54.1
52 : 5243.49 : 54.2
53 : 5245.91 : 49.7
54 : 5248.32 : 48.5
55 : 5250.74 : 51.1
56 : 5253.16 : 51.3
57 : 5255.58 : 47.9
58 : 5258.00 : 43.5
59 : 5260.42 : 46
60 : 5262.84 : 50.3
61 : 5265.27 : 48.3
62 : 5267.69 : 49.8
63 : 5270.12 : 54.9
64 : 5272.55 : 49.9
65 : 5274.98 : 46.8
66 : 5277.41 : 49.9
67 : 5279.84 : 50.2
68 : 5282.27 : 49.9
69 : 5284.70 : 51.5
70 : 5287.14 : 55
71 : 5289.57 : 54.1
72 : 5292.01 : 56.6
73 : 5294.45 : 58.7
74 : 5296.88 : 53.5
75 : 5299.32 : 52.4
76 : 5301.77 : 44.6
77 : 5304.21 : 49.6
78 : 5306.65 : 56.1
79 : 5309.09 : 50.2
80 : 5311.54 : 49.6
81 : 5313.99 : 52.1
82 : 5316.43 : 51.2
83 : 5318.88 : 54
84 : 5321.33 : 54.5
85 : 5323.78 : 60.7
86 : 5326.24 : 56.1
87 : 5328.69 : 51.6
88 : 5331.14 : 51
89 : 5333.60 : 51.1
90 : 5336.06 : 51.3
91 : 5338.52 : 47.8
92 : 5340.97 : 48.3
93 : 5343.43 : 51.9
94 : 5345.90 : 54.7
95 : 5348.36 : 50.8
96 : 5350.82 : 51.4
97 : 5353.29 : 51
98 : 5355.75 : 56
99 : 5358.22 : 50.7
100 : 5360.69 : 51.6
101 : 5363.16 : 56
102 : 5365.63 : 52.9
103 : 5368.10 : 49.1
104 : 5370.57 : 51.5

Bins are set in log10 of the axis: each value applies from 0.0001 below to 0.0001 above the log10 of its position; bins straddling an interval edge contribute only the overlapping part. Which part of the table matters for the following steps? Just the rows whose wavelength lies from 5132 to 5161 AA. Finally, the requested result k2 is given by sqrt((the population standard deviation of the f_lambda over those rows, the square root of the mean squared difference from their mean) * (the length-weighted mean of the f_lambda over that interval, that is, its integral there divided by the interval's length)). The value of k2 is 10.9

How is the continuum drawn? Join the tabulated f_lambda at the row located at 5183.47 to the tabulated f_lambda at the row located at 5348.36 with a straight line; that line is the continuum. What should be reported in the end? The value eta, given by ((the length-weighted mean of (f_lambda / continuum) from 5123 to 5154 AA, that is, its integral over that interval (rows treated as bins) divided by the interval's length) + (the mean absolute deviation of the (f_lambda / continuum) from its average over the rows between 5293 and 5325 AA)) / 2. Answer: 0.607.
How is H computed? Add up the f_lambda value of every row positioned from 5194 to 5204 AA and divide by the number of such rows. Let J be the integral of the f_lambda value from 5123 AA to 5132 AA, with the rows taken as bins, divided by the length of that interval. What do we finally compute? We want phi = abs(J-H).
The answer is 0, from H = 49.1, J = 48.9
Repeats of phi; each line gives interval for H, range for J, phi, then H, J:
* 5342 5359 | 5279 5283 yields 2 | 52.4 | 50.1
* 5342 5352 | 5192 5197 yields 5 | 52.2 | 47.2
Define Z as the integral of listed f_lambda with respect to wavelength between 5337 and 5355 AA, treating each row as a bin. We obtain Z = 918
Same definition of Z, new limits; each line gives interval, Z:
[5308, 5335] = 1429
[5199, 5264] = 3194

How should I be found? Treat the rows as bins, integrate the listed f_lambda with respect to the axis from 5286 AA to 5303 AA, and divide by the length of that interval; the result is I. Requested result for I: 53.5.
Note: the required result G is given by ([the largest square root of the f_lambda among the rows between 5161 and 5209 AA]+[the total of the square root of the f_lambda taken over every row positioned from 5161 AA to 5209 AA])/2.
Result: 71.4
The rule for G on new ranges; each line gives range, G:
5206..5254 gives 74.2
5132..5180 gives 72.4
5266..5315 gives 75.7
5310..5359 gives 76.2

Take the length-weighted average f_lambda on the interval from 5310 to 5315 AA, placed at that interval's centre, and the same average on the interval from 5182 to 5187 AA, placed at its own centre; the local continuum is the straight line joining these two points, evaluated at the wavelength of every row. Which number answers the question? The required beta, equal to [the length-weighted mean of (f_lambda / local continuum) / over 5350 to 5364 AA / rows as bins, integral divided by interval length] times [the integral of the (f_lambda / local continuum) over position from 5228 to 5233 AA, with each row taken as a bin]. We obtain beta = 5.4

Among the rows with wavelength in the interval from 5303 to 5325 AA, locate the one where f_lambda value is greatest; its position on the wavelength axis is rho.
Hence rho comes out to 5323.78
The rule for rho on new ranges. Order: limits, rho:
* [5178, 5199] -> 5197.81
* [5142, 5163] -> 5154.90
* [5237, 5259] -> 5238.66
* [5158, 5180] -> 5178.70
